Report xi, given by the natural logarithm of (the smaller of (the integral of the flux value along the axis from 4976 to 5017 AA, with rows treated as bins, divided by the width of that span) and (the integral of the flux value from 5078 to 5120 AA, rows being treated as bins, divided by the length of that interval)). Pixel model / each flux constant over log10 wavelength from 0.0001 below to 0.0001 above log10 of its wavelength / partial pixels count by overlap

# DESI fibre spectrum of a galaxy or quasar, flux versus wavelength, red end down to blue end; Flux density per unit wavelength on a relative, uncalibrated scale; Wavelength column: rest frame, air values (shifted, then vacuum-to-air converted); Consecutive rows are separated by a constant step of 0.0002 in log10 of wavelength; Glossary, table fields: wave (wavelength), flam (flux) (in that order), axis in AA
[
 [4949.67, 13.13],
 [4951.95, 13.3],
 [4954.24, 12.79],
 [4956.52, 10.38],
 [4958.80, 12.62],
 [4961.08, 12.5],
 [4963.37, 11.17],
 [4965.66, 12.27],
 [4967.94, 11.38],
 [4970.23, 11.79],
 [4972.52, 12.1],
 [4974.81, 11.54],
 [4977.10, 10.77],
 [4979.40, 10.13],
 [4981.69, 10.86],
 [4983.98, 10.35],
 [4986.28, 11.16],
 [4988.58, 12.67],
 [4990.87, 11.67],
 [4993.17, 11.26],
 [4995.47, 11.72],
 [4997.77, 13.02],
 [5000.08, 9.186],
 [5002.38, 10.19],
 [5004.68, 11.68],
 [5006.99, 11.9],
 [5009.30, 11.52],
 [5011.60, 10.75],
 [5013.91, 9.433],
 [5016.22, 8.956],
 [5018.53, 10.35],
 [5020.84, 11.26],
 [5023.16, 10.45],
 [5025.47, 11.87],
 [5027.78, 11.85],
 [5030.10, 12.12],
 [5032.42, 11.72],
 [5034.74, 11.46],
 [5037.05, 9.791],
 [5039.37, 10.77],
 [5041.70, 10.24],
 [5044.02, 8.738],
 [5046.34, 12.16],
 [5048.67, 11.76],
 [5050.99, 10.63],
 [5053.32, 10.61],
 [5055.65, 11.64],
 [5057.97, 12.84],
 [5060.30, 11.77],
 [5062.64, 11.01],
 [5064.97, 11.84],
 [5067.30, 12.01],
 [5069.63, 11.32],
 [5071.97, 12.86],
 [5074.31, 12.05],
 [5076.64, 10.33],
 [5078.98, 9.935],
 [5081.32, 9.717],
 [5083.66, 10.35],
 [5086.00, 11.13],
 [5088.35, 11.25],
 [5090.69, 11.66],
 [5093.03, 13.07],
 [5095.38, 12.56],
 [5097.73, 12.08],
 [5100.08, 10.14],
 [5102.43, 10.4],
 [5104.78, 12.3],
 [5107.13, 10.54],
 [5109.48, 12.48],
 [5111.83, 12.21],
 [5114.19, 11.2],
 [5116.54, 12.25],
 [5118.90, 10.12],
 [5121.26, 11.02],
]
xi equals 2.40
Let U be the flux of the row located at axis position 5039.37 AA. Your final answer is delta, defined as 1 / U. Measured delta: 0.093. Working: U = 10.77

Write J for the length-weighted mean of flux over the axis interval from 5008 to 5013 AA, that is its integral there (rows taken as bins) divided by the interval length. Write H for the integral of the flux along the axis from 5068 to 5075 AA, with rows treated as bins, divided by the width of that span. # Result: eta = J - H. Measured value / -1.0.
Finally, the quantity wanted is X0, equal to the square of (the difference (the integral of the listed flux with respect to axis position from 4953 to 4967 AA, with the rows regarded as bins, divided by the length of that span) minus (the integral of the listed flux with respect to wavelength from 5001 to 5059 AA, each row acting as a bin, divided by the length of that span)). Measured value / 0.95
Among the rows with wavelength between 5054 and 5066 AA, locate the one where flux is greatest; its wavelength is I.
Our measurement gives 5057.97 AA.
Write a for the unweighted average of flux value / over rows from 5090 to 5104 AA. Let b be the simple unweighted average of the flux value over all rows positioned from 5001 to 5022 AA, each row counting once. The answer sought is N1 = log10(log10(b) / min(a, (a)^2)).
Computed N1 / -1.054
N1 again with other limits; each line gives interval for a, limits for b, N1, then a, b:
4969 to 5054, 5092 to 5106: -1.013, 11.0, 11.8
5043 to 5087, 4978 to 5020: -1.032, 11.2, 10.9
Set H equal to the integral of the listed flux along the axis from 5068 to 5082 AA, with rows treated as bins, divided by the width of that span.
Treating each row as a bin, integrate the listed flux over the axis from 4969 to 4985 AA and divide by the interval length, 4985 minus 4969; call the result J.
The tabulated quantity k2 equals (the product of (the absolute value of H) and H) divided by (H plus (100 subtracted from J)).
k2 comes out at -1.59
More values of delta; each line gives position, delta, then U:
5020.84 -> 0.089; 11.26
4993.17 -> 0.089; 11.26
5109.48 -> 0.080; 12.48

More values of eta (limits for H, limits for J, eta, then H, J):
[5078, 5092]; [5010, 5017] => -0.8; 10.7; 9.9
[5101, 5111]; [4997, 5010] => -0.3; 11.4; 11.2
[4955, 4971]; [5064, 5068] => 0.2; 11.8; 11.9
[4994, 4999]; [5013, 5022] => -2.2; 12.2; 10.0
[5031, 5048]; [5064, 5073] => 1.3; 10.7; 12.0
